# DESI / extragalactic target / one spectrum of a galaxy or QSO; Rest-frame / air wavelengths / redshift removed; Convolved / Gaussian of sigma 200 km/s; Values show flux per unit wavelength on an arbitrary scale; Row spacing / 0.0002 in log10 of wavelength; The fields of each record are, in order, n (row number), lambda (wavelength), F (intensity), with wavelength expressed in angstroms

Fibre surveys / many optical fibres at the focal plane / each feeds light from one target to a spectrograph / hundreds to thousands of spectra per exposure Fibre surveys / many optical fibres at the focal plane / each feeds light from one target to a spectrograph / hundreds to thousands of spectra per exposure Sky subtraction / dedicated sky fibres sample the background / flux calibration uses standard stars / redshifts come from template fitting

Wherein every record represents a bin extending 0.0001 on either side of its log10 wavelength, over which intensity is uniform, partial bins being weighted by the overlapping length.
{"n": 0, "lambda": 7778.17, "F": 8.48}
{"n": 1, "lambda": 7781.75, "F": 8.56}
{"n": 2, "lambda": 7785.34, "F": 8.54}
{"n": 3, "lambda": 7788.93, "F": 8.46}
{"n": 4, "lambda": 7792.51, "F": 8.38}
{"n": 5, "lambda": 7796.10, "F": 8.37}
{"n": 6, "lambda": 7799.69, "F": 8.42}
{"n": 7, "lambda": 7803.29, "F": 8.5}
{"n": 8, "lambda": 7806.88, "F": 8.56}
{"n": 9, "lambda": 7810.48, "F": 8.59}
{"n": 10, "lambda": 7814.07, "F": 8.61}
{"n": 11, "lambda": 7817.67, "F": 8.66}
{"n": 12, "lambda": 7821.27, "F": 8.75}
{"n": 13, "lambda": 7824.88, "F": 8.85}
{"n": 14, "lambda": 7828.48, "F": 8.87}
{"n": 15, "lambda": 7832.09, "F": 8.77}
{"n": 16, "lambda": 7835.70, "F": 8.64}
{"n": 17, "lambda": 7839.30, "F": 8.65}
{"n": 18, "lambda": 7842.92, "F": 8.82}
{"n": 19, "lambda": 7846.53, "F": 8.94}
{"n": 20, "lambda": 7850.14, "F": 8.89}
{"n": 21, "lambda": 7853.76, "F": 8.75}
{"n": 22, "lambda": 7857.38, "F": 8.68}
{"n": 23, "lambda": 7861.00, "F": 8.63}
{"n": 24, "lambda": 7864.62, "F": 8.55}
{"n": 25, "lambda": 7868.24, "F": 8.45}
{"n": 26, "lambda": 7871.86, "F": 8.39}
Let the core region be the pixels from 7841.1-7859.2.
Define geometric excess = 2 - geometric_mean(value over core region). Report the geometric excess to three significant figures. -6.82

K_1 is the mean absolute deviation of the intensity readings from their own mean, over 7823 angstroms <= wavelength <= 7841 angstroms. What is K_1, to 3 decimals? 0.089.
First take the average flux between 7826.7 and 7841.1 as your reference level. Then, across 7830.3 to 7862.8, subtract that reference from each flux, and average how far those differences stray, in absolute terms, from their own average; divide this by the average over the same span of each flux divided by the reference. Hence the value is 0.091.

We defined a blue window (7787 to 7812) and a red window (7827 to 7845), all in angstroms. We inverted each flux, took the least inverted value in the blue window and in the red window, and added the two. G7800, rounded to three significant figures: 0.229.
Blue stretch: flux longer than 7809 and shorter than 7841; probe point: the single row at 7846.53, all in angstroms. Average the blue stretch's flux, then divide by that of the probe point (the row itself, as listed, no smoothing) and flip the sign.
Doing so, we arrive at -0.97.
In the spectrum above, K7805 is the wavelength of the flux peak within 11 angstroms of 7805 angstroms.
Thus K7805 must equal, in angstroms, 7814.07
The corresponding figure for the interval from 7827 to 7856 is 7846.53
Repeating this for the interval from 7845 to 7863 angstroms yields 7846.53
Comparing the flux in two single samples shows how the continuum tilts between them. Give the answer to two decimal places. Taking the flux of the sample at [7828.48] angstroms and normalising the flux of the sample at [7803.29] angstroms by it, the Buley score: 0.96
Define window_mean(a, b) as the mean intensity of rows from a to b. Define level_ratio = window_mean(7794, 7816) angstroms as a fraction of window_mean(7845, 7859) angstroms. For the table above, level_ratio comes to 0.97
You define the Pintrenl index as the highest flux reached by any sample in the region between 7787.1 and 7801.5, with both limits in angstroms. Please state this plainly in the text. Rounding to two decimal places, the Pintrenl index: 8.46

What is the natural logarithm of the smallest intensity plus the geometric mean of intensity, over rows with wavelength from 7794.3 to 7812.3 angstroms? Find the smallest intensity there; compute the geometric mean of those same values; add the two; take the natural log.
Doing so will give 2.82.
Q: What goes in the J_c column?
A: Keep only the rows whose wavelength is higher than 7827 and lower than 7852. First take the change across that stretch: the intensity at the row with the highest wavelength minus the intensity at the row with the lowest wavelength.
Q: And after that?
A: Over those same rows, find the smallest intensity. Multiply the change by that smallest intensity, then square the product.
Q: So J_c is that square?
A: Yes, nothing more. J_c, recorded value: 0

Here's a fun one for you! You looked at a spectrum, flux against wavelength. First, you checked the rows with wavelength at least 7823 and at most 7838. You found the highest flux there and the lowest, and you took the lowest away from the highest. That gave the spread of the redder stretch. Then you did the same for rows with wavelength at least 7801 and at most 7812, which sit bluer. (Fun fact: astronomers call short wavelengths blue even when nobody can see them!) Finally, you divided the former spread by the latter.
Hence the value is 2.6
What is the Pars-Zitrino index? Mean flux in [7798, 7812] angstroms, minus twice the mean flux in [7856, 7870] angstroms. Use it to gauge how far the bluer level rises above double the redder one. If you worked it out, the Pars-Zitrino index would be -8.64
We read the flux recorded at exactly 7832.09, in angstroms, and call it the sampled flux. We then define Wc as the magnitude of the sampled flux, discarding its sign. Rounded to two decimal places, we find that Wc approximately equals 8.77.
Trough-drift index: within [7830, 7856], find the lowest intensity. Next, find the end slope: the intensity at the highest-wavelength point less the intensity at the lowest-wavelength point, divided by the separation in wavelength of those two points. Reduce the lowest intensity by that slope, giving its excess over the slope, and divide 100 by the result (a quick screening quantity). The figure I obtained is 11.6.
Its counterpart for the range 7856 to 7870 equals 11.8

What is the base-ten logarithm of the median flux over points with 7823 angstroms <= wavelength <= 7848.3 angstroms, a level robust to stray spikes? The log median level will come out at 0.945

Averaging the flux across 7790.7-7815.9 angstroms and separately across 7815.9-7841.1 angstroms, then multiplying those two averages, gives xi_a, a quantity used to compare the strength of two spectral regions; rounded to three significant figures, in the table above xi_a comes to 74.2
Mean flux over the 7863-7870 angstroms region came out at 8.50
